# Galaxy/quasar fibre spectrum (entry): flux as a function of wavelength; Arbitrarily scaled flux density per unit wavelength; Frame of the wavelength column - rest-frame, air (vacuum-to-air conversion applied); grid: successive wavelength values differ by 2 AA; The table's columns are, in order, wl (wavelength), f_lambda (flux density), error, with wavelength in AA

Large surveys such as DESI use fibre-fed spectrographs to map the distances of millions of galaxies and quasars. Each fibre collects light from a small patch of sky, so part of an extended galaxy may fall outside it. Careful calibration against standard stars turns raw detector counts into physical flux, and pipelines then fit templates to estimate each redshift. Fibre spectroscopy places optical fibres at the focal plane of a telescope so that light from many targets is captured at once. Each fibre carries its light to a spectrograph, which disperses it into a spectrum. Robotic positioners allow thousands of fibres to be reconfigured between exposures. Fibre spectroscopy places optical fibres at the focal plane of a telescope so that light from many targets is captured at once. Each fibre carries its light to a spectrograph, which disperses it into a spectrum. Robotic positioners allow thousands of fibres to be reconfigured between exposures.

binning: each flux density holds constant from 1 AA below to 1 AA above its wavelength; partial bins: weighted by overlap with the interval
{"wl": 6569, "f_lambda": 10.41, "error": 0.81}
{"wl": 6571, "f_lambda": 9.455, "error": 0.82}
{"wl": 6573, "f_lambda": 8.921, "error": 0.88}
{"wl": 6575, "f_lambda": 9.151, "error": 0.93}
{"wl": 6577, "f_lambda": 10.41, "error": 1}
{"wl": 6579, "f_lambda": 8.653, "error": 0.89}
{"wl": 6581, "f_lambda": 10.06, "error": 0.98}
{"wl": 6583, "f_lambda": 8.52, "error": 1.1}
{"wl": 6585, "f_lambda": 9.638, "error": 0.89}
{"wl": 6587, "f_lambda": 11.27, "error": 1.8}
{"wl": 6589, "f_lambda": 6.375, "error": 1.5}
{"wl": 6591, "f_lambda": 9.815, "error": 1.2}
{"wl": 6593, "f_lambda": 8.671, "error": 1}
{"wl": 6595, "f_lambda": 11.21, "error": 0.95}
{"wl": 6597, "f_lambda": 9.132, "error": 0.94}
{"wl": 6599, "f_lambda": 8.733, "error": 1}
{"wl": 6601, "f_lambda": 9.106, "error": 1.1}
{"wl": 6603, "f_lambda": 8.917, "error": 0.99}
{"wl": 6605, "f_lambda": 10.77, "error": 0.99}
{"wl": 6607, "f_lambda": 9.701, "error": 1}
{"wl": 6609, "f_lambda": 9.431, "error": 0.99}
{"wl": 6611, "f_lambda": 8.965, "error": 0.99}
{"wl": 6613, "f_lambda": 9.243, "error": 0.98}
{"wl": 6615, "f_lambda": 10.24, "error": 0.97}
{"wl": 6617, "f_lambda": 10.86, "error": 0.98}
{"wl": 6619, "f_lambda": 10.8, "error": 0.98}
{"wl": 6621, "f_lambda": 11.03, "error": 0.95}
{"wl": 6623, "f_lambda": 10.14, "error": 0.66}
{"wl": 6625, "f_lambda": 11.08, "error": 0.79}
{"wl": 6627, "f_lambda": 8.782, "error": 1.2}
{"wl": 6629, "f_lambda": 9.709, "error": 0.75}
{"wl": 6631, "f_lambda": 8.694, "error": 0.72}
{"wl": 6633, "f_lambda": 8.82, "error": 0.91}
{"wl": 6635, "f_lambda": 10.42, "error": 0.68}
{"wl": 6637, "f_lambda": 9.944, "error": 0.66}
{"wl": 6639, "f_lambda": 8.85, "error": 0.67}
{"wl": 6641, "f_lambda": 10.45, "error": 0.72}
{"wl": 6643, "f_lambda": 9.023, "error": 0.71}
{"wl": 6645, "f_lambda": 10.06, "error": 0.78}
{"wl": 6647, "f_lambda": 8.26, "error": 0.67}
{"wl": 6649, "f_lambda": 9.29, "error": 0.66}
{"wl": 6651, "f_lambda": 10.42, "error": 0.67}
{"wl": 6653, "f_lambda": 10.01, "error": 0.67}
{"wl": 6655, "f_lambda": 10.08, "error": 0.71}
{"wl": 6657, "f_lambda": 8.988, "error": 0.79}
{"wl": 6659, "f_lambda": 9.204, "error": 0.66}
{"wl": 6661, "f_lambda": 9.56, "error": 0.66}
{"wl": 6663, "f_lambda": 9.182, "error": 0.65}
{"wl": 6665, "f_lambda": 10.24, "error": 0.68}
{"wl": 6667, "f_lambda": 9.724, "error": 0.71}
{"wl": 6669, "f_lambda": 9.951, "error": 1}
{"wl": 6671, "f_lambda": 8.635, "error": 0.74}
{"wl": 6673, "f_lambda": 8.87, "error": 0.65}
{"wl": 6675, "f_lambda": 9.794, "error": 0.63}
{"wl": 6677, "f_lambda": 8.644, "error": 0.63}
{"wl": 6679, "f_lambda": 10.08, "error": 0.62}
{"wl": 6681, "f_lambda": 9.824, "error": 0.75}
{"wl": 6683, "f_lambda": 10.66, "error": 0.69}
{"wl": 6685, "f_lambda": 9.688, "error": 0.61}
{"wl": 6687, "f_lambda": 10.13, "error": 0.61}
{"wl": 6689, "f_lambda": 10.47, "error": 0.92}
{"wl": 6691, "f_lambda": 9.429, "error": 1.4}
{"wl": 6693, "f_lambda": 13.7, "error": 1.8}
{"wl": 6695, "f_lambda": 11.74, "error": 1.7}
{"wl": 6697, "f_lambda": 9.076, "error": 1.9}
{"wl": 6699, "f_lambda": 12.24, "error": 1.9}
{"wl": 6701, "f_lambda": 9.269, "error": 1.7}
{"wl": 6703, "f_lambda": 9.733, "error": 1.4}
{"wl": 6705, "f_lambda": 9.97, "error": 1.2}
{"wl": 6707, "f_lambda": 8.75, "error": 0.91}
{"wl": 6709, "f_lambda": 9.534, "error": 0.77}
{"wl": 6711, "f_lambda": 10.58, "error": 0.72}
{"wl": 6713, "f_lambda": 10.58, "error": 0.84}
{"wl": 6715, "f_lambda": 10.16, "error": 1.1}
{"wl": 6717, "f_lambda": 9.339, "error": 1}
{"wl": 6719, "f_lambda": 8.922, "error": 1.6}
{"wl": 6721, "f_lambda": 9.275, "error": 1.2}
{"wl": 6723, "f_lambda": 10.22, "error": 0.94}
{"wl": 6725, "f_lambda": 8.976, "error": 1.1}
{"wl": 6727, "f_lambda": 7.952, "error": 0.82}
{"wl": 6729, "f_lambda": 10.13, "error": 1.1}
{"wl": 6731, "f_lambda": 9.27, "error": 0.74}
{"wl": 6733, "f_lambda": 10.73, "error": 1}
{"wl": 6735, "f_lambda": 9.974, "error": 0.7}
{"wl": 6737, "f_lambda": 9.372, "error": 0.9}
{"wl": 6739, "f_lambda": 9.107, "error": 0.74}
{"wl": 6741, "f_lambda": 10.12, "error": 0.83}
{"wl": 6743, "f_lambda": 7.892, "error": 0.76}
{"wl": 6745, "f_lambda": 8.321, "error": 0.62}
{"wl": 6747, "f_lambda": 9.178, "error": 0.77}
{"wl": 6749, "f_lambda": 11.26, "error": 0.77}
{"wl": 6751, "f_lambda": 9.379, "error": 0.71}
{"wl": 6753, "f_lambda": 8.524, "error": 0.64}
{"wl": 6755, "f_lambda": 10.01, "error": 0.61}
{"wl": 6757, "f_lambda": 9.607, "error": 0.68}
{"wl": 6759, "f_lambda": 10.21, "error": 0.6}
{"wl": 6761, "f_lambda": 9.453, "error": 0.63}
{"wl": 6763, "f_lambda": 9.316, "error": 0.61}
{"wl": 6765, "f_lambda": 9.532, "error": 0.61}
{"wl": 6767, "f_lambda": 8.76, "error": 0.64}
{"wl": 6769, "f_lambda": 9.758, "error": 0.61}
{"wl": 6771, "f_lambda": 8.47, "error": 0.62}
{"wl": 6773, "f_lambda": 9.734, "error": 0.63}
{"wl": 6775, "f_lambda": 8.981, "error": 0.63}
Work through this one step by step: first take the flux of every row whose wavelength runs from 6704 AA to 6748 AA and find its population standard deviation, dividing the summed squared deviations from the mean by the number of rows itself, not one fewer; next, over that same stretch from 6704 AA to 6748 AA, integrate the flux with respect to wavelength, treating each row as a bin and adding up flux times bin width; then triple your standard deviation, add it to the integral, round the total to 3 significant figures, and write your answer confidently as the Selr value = 419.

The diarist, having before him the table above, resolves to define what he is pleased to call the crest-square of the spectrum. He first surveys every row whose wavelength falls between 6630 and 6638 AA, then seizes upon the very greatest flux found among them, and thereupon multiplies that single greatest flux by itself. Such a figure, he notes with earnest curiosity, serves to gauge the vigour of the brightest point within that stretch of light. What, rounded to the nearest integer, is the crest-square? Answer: 109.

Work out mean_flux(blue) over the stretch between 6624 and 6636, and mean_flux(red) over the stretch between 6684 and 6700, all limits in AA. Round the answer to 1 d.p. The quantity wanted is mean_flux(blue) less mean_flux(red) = -1.2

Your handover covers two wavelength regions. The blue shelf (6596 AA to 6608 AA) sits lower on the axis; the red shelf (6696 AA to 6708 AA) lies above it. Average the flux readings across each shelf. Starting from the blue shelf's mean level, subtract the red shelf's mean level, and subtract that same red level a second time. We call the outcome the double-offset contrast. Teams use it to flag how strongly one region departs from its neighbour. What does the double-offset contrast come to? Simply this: -10.3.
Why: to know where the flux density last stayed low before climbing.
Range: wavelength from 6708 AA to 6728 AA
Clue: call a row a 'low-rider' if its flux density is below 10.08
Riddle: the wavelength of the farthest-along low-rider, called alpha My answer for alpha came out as 6727 AA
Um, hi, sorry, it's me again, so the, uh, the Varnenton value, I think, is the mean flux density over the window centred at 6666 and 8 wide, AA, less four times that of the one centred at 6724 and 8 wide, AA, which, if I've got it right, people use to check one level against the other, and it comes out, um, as -26.6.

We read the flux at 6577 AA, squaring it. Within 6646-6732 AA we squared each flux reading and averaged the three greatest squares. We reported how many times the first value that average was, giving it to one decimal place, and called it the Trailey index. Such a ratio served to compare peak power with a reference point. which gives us 1.5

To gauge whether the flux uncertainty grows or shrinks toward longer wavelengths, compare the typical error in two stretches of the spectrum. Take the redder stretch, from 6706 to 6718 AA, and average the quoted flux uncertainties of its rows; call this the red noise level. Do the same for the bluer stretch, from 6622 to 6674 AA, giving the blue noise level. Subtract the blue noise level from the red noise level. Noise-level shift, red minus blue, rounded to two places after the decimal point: 0.15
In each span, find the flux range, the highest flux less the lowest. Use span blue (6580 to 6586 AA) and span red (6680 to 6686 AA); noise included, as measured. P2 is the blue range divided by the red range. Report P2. 1.6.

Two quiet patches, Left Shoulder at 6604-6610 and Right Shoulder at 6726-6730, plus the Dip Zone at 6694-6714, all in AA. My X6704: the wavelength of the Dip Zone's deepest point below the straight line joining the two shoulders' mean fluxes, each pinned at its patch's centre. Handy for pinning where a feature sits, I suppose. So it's 6707 AA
